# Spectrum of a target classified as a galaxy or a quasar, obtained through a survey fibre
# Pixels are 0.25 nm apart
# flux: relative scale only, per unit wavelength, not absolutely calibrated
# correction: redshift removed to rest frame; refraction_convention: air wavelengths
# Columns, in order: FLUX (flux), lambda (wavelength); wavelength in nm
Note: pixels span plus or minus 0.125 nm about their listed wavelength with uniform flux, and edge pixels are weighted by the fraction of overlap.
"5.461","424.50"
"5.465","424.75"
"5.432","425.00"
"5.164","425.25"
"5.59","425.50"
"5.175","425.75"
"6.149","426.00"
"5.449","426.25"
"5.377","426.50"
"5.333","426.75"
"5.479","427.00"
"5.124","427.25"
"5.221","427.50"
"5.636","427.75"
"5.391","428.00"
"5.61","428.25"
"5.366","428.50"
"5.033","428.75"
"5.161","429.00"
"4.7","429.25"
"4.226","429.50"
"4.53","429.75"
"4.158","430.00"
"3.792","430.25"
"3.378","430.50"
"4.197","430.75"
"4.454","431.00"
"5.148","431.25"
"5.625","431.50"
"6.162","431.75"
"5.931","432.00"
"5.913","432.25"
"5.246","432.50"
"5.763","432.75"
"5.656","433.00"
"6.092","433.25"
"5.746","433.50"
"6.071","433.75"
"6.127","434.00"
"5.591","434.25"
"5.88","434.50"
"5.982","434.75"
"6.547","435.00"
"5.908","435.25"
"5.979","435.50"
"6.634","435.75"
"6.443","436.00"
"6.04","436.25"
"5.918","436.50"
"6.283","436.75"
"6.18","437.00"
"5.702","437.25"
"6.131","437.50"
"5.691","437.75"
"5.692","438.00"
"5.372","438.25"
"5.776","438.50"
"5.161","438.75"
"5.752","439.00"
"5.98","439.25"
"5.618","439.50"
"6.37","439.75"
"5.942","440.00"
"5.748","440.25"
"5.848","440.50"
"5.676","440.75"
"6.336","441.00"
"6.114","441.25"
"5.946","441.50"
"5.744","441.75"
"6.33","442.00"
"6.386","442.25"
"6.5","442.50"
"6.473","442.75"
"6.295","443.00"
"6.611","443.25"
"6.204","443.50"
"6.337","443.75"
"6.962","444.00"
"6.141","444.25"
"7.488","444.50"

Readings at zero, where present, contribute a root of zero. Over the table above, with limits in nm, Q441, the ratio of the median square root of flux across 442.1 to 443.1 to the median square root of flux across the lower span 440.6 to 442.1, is 1.03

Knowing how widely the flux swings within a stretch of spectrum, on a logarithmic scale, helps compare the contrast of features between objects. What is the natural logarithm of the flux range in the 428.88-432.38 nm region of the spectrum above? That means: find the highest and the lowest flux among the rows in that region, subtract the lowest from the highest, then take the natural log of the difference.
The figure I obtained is 1.02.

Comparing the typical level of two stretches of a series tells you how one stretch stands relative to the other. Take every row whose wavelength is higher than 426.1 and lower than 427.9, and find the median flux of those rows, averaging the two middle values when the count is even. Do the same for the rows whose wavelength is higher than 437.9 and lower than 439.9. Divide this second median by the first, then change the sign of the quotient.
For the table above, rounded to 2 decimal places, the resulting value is -1.06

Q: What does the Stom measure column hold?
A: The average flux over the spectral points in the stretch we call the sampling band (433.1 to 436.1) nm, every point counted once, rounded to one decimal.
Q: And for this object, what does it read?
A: 6.1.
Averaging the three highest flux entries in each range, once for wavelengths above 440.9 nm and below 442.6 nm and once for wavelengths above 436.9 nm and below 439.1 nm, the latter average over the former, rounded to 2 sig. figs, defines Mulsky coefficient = 0.94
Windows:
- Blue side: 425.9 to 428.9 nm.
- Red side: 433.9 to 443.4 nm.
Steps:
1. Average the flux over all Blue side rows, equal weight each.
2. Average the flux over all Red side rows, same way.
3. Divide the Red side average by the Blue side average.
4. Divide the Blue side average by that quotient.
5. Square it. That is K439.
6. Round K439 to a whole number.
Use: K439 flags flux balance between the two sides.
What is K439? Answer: 24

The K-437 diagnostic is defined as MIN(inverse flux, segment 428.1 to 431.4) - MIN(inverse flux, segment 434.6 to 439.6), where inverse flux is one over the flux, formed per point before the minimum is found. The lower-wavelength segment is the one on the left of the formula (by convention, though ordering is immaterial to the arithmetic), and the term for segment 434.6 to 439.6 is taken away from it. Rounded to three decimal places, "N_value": 0.028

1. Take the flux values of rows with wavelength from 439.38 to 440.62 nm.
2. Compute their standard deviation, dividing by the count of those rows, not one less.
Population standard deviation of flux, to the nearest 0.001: 0.256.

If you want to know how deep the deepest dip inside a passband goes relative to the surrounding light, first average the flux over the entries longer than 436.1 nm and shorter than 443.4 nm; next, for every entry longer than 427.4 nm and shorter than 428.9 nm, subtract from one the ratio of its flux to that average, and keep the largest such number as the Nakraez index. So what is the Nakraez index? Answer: 0.16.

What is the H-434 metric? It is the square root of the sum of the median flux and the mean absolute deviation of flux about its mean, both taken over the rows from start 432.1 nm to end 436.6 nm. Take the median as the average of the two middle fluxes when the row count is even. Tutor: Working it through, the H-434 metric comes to 2.49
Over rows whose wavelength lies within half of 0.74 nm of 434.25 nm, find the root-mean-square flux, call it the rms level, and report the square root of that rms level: 2.42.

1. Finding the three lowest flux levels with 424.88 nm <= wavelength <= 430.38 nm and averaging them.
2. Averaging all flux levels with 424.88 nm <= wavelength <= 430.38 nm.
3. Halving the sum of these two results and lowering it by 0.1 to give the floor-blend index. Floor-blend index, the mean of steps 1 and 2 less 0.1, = 4.5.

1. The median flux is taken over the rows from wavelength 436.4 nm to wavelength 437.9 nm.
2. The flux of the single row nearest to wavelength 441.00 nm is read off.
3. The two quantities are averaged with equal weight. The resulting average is 6.18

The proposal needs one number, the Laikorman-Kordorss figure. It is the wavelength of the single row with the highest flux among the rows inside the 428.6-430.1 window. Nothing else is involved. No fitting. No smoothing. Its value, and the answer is 429.00 nm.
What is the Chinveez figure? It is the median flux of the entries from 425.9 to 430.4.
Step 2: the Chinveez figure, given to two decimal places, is 5.28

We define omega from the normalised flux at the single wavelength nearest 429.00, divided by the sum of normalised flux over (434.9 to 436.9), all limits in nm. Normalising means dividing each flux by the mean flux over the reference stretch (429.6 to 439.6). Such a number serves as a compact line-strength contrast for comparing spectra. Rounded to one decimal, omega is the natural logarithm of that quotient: -2.3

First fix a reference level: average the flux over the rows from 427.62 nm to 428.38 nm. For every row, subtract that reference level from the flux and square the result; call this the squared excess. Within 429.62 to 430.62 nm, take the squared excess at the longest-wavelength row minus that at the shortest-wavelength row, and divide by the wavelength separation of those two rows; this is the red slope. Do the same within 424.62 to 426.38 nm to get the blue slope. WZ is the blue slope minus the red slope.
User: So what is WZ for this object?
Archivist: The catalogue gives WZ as -4.9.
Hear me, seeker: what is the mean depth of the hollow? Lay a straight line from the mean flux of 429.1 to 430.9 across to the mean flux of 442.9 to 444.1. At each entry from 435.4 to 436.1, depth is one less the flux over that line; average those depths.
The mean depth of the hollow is -0.24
